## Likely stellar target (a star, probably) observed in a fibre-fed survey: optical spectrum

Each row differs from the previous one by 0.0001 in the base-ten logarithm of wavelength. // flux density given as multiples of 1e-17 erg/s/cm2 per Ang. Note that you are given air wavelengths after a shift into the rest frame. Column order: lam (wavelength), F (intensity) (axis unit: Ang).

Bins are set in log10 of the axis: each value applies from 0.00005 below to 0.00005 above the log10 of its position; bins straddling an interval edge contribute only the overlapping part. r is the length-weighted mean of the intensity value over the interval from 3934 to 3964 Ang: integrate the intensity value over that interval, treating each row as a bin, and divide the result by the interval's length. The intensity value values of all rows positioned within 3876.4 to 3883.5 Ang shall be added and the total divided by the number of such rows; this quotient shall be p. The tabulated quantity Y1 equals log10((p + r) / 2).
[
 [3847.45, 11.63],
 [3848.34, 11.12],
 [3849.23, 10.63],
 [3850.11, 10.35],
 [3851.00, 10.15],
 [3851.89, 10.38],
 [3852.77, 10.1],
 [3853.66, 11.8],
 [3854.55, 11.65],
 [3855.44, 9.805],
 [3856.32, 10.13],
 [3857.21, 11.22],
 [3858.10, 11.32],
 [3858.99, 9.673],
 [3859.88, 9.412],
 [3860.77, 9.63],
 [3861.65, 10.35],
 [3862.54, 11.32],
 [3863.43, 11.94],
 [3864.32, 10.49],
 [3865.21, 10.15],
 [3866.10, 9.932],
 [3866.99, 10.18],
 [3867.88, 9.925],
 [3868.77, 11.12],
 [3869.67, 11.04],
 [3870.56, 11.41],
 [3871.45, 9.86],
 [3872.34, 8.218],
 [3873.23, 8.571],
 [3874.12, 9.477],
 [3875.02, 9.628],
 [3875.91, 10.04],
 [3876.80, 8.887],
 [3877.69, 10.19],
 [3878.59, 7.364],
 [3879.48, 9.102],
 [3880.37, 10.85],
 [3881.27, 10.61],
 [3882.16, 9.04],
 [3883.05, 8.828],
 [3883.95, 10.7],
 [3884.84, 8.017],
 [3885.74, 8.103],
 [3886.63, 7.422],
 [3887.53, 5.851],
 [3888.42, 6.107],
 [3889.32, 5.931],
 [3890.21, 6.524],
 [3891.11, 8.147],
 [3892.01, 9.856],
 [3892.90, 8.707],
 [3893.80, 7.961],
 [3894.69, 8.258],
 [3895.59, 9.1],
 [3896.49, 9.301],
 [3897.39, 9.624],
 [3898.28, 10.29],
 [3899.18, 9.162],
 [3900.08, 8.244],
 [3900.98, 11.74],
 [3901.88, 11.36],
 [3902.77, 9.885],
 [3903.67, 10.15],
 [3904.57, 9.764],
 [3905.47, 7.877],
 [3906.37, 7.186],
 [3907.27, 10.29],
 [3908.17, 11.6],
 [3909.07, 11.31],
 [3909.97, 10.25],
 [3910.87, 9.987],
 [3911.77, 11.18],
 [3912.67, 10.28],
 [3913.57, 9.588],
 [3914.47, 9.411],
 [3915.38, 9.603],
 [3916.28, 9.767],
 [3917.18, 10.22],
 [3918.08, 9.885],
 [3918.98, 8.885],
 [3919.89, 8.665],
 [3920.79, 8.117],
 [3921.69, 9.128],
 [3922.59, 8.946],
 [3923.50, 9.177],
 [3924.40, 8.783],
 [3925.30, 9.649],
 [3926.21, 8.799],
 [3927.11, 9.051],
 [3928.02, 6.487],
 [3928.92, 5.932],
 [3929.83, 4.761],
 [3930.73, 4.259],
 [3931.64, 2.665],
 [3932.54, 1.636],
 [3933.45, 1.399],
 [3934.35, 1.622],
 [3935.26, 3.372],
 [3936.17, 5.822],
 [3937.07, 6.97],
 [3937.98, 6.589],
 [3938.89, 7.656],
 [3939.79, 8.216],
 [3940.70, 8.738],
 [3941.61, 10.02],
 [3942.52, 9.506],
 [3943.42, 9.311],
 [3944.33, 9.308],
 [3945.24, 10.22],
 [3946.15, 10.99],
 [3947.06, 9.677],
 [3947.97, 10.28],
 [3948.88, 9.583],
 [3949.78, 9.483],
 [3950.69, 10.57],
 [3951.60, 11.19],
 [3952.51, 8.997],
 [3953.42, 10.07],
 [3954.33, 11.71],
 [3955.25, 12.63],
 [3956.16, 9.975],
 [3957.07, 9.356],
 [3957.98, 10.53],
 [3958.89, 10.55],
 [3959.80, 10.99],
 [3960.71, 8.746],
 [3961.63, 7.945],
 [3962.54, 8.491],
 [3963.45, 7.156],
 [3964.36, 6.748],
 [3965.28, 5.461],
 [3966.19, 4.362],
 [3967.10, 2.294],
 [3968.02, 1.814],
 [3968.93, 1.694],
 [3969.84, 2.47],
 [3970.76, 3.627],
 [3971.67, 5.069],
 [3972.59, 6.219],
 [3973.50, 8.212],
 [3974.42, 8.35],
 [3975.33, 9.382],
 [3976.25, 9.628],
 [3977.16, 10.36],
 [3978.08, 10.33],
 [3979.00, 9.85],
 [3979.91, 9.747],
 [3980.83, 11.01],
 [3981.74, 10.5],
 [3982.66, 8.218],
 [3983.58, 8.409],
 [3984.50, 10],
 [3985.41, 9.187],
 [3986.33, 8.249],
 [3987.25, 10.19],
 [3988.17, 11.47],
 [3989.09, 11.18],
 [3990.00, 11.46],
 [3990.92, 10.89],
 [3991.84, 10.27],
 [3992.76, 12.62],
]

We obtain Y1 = 0.963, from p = 9.4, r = 9.0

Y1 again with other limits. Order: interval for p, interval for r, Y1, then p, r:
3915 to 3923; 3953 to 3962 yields 0.989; 9.2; 10.3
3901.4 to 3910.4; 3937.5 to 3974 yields 0.957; 10.0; 8.2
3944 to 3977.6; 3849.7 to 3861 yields 0.970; 8.2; 10.4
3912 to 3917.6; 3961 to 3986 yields 0.932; 9.8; 7.3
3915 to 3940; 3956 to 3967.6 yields 0.870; 7.0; 7.8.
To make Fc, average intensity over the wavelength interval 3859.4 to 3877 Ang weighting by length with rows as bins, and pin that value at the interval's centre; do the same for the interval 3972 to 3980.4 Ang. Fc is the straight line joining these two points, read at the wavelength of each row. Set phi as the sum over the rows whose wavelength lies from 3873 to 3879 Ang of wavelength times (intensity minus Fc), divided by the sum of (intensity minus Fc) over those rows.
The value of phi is 3876.3 Ang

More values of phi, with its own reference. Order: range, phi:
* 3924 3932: 3929.9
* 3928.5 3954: 3931.2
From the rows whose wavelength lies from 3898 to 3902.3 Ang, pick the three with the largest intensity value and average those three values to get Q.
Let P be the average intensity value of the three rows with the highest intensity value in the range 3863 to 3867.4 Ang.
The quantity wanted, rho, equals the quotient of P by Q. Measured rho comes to 0.98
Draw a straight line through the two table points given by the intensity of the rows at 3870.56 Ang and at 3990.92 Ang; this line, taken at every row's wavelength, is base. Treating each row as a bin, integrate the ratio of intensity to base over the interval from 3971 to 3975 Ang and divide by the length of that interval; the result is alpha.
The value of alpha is 0.63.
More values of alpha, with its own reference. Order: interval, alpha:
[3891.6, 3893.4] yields 0.82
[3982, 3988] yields 0.84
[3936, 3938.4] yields 0.59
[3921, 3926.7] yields 0.81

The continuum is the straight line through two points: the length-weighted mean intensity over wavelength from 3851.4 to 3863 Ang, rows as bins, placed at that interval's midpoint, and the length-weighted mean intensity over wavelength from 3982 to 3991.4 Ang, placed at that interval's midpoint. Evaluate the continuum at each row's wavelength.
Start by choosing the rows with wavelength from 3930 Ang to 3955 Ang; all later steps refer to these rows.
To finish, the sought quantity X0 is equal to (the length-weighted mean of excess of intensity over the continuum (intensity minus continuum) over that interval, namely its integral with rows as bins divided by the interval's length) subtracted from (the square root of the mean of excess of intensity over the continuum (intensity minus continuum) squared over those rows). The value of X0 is 6.3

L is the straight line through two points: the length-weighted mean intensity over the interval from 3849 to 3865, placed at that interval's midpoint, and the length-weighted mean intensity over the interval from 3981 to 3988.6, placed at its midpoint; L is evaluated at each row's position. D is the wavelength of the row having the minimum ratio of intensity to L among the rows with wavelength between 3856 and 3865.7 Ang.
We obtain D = 3859.88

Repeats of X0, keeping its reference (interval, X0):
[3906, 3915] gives 1.4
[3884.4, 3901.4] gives 4.6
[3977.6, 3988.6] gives 1.2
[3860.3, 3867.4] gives 0.7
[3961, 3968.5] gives 9.5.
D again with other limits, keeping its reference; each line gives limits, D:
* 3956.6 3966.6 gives 3966.19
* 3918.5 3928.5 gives 3928.02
